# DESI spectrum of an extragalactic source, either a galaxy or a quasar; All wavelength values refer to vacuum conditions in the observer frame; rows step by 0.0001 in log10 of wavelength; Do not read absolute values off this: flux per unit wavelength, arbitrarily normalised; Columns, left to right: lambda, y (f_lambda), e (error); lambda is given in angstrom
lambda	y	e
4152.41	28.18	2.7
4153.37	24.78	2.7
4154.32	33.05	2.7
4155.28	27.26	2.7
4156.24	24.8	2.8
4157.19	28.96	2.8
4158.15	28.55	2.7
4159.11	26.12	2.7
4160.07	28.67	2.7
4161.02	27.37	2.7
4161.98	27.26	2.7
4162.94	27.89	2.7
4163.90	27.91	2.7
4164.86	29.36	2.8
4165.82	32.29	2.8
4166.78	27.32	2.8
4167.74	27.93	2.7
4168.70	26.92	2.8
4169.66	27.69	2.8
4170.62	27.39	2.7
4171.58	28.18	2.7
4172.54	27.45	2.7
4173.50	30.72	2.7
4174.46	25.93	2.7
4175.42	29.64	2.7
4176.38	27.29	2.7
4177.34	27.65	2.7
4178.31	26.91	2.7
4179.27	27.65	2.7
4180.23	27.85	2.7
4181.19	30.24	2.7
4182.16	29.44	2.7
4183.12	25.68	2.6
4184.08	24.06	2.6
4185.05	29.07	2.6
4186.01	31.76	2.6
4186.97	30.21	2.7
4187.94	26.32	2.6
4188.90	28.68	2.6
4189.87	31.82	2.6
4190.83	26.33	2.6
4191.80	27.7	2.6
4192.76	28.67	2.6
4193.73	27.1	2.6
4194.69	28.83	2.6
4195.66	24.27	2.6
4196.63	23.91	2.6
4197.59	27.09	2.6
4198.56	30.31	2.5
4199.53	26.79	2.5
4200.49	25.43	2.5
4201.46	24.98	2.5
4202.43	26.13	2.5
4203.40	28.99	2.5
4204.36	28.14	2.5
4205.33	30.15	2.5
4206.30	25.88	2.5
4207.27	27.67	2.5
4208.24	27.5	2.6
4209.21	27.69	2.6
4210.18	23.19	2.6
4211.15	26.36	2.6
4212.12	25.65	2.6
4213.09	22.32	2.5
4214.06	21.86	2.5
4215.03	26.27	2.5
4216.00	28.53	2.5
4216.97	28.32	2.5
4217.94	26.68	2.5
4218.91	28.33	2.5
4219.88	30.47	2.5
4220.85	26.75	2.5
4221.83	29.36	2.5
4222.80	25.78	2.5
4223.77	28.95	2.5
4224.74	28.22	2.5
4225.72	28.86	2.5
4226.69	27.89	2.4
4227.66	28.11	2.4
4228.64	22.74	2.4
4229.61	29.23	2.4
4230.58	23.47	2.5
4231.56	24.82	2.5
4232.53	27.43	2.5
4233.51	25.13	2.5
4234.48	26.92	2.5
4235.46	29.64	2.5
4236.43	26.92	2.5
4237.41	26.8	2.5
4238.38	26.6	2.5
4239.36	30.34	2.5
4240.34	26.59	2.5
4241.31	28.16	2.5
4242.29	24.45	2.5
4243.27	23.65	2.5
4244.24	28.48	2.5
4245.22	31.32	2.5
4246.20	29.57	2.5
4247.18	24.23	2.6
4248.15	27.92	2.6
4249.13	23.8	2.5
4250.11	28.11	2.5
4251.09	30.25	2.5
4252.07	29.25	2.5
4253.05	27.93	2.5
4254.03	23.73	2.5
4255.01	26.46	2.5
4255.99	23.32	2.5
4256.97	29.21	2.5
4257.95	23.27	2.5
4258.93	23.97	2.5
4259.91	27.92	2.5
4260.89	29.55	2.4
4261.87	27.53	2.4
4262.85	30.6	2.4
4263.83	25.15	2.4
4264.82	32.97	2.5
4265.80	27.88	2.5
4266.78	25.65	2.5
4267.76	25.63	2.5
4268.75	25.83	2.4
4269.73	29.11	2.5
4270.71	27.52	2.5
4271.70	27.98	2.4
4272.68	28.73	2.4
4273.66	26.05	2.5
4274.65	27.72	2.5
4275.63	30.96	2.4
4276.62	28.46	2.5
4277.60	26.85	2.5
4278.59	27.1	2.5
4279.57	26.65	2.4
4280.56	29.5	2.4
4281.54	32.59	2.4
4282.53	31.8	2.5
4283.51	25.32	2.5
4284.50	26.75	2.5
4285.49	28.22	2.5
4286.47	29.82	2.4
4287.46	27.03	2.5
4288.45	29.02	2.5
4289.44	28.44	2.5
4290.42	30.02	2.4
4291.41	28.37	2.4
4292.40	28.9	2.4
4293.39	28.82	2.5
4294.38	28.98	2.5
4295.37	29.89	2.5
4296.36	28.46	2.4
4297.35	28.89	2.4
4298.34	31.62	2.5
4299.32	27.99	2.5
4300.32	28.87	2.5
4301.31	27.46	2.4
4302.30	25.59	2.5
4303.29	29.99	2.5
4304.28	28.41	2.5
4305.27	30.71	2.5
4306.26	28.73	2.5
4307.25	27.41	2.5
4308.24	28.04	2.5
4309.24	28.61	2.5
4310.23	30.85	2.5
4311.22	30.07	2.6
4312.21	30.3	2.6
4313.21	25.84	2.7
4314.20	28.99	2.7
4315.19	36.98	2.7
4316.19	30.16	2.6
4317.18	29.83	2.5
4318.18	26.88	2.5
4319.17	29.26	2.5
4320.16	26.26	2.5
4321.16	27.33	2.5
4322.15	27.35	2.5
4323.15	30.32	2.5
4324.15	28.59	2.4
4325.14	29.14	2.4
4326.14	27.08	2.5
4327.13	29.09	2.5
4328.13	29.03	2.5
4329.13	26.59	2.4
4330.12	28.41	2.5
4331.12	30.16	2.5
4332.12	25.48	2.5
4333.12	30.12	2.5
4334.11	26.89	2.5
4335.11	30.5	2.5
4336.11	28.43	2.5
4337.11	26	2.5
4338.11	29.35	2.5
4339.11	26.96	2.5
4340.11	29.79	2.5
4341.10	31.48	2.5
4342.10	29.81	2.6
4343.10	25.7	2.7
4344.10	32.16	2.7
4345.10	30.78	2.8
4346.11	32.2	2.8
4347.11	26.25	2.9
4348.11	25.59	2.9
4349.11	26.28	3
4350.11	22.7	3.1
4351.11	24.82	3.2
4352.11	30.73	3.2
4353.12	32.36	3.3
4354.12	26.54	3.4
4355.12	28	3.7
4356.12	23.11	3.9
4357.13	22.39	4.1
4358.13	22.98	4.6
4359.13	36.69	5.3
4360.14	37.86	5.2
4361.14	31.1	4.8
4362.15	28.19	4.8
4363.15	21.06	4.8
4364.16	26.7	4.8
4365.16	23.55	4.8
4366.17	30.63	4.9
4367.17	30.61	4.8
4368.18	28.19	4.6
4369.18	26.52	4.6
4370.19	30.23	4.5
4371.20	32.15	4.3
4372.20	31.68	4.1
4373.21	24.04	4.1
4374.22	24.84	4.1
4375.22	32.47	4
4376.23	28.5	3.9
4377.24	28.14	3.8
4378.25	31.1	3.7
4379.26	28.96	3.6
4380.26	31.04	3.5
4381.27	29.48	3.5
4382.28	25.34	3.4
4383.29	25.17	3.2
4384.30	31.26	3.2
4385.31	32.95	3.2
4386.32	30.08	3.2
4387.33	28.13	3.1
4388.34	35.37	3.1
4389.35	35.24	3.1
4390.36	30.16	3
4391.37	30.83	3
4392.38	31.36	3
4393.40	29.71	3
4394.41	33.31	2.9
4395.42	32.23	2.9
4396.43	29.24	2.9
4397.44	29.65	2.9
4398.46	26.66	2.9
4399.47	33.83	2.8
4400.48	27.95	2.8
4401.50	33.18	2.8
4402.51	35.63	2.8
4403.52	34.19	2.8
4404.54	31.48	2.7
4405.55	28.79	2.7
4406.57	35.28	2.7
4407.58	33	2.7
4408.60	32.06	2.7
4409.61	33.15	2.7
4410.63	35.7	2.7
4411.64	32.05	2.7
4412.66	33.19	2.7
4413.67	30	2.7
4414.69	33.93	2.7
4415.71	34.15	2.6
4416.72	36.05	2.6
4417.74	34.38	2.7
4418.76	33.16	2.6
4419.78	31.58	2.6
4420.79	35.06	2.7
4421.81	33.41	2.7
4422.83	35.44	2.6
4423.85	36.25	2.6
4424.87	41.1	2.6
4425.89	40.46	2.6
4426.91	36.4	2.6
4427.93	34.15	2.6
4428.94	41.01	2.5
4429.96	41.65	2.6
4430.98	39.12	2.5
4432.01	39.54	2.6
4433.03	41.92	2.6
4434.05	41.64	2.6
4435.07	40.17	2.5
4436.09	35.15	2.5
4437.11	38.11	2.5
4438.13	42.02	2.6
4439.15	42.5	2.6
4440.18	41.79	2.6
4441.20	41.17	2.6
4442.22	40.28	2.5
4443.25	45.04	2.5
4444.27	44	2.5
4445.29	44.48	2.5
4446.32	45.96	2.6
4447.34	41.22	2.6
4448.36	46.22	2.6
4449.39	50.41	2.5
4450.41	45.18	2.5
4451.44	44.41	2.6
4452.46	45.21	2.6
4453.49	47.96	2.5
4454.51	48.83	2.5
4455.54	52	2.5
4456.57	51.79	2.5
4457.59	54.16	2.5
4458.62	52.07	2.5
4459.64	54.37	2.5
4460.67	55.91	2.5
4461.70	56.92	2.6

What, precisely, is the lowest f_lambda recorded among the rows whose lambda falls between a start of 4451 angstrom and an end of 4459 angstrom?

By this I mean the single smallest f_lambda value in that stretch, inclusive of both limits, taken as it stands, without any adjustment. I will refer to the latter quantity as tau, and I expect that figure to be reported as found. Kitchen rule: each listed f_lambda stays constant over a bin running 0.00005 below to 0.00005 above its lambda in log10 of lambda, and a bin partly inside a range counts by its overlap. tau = 44.41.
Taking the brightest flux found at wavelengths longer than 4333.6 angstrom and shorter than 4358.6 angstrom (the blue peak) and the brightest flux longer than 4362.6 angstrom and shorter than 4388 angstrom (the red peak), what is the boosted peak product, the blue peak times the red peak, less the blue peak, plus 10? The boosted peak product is 1044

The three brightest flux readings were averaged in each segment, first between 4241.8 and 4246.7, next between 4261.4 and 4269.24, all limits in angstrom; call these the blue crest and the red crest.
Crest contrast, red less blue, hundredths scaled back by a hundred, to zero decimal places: 1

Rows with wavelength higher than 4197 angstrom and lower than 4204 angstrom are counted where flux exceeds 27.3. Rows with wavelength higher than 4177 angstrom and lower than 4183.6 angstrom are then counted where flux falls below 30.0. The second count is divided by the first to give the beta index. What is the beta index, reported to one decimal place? 3.0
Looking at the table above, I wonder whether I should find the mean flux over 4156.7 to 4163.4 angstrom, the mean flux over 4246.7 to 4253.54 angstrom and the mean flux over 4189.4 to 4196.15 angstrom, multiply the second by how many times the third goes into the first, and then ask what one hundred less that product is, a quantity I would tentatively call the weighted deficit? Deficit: 72.6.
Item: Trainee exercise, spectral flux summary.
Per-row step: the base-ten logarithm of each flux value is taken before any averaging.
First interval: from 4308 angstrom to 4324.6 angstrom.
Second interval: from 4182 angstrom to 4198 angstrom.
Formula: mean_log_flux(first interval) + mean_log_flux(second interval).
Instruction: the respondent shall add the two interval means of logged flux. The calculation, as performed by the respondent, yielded 2.90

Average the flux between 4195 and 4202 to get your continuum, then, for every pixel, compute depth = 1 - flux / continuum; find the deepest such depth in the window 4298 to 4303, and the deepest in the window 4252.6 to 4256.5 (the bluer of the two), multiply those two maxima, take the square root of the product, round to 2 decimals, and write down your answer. 0.05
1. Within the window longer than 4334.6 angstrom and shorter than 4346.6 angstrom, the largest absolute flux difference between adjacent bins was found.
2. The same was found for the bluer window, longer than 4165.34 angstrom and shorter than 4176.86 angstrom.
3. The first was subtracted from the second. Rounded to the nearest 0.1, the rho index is -1.5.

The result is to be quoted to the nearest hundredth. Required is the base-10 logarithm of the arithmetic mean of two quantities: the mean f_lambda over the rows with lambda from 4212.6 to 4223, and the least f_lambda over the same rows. 1.39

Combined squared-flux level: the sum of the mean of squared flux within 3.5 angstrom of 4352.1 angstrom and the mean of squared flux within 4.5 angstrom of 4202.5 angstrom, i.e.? 1513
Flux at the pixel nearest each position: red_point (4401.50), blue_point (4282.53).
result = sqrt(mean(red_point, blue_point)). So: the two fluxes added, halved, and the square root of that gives 5.70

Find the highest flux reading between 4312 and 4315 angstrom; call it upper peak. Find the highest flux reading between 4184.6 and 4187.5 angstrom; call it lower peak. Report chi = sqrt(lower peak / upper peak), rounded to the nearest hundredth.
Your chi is 1.02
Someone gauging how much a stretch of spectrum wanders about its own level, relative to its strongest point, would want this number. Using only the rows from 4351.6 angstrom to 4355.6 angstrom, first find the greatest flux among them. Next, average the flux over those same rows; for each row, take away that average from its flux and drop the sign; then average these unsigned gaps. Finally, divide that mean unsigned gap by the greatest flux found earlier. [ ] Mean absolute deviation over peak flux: 0.07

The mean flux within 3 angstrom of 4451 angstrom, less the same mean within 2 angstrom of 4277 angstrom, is 18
